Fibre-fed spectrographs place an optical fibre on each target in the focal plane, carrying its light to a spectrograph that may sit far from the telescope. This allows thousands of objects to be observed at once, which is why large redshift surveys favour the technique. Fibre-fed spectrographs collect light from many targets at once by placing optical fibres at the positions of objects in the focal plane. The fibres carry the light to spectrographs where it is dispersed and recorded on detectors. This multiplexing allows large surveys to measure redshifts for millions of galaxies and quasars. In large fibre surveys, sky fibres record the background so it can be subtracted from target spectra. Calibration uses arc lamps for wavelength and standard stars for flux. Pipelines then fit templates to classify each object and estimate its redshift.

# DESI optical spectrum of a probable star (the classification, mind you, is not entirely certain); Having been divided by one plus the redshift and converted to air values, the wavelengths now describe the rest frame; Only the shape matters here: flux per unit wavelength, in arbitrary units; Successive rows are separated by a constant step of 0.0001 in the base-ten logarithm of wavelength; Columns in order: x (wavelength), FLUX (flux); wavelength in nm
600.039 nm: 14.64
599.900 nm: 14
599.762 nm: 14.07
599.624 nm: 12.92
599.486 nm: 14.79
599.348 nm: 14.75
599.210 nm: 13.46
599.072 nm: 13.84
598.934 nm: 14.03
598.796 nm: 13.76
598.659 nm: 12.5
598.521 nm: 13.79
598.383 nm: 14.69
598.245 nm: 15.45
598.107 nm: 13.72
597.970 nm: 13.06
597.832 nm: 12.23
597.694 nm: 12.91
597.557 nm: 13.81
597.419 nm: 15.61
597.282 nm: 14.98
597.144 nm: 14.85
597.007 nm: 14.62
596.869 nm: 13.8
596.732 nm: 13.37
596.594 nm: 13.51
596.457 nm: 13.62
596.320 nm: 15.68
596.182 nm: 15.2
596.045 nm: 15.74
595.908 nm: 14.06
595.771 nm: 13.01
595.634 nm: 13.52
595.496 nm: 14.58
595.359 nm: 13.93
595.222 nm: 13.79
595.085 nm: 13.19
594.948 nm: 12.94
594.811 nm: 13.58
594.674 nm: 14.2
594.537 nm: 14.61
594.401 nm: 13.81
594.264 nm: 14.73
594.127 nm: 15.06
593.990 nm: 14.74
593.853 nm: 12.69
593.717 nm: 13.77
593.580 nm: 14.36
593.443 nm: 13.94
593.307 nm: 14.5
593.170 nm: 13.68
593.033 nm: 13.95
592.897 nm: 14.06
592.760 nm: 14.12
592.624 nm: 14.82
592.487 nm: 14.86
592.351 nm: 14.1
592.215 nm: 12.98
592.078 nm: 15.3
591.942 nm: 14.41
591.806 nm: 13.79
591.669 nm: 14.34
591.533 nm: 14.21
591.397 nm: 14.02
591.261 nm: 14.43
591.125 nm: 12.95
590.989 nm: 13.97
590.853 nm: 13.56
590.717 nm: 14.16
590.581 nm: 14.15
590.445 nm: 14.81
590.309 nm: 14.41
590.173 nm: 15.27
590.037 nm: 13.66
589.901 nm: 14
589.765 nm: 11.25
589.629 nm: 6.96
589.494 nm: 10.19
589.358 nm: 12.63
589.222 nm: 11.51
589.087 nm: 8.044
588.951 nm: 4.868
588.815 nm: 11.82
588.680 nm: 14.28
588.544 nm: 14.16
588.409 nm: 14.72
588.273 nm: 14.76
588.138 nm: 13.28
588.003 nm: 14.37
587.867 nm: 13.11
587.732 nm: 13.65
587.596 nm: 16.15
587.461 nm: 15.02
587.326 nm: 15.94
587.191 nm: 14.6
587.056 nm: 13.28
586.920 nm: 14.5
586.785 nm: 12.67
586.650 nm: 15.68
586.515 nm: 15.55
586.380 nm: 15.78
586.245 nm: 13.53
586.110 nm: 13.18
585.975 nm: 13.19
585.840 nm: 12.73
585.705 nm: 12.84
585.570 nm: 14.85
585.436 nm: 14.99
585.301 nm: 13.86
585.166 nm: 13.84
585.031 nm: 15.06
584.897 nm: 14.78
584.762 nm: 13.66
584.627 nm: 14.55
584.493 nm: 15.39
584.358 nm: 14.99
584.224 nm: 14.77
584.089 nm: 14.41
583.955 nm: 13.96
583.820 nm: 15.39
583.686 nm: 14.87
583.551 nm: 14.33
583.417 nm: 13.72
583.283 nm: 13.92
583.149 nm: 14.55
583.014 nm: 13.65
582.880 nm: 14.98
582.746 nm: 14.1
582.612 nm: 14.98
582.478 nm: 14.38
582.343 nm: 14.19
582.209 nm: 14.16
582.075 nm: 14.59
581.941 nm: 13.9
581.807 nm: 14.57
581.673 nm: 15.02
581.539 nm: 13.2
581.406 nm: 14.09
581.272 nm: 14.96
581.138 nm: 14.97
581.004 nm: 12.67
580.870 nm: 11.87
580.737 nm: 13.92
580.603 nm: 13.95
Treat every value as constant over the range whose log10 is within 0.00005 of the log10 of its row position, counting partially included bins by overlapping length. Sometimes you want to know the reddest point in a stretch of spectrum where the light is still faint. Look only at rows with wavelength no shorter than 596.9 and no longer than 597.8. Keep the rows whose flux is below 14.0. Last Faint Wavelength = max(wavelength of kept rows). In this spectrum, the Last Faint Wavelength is 597.694 nm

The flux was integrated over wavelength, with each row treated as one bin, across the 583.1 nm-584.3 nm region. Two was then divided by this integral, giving 0.115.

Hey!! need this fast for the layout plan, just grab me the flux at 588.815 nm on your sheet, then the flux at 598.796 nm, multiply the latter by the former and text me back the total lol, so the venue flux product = 163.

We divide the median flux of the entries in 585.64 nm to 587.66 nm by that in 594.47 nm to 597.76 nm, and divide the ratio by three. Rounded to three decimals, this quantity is 0.348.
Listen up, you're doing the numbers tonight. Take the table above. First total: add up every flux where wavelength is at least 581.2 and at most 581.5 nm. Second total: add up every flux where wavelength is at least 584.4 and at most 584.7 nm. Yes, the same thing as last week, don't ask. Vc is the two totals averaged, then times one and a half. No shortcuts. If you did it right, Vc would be 44.2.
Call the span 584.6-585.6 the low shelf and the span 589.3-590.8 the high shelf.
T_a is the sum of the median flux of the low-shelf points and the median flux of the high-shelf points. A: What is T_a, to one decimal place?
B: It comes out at 28.7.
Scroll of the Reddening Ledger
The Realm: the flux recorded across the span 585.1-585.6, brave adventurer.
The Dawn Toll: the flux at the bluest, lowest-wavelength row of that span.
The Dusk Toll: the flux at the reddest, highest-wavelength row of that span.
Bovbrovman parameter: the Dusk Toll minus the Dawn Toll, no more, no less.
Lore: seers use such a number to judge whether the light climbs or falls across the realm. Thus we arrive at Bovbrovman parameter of 1.0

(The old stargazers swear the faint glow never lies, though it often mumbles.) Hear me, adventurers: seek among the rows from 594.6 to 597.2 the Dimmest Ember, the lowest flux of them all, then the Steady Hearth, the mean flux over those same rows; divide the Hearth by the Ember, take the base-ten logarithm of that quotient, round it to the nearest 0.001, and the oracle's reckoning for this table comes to 0.036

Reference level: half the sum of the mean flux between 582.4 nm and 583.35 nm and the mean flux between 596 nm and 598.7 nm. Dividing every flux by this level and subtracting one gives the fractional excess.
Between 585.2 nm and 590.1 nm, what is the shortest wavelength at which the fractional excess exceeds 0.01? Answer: 585.436 nm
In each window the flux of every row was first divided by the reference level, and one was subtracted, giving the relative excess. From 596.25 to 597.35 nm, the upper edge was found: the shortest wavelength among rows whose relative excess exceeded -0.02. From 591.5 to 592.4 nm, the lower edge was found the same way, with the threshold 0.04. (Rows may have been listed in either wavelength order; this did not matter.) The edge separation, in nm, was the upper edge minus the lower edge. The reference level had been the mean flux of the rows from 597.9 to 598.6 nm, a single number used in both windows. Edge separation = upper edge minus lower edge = 4.24 nm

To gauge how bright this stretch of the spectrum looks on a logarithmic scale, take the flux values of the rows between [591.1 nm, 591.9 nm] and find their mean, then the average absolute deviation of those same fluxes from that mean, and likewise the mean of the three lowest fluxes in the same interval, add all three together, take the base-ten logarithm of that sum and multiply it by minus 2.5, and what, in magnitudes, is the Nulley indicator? -3.62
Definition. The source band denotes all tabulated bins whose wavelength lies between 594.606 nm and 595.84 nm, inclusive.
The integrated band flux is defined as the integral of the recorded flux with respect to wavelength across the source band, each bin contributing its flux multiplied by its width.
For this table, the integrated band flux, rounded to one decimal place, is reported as 16.8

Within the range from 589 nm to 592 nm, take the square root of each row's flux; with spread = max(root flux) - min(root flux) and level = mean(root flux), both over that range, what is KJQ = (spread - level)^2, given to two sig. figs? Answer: 5.4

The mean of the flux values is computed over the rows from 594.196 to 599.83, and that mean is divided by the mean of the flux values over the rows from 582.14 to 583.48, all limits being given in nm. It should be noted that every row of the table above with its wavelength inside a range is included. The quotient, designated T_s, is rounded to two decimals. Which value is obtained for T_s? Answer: 0.98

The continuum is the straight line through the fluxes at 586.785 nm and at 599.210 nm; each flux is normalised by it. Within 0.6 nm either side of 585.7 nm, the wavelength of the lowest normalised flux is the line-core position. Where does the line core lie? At 585.840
